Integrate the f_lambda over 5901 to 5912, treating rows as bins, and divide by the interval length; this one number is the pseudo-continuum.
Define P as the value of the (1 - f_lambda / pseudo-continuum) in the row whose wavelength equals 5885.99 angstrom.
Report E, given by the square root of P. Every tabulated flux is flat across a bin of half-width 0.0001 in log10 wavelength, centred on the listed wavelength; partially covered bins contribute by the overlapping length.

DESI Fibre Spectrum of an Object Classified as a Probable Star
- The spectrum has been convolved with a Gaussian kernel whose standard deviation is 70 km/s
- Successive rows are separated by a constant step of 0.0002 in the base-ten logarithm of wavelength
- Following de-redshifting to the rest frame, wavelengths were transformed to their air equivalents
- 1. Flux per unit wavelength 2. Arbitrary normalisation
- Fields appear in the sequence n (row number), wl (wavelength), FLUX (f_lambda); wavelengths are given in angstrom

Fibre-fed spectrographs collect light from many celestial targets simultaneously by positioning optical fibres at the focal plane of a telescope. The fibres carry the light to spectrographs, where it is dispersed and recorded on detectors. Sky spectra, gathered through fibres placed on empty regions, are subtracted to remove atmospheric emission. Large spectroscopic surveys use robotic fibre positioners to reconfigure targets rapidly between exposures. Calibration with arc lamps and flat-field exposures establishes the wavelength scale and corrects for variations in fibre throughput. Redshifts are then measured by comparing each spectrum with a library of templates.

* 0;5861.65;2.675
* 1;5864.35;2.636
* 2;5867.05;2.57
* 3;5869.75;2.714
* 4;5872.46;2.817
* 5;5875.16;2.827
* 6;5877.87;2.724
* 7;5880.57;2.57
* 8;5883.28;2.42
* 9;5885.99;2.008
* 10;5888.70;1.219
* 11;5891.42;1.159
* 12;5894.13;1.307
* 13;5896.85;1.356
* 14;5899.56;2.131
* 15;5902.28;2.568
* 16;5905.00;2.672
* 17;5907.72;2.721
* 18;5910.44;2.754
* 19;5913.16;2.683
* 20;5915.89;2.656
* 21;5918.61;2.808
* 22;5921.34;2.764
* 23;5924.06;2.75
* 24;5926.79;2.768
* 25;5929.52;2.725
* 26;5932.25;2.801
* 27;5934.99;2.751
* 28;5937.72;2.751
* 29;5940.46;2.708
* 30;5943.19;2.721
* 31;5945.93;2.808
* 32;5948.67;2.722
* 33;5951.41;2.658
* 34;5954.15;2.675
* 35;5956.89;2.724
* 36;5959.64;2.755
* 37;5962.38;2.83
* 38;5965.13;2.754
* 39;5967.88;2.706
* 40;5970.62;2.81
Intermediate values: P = 0.25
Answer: 0.50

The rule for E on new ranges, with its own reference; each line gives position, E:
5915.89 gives 0.10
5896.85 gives 0.70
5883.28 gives 0.31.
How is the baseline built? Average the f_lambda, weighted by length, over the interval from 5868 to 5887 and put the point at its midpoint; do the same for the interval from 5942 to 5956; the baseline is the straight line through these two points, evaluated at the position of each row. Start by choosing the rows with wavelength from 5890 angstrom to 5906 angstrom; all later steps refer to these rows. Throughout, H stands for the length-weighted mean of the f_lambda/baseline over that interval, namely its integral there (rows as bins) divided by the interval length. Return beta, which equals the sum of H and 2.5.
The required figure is 3.20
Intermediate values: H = 0.70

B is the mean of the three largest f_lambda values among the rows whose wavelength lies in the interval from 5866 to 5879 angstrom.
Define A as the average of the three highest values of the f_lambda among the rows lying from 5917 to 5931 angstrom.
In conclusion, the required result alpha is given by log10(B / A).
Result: 0.001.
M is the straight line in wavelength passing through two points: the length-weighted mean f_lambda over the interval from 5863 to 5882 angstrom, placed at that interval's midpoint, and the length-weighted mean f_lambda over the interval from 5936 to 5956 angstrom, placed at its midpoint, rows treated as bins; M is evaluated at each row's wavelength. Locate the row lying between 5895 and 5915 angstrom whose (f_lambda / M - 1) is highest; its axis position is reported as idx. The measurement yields 5910.44 angstrom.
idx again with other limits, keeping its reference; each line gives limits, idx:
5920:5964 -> 5962.38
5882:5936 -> 5918.61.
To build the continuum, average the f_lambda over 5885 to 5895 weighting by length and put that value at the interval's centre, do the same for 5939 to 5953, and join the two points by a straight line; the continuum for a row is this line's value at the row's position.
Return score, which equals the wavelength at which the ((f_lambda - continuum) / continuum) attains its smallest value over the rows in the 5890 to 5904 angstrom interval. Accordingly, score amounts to 5891.42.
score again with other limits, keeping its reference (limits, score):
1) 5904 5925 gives 5924.06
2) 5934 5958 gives 5956.89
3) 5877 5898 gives 5891.42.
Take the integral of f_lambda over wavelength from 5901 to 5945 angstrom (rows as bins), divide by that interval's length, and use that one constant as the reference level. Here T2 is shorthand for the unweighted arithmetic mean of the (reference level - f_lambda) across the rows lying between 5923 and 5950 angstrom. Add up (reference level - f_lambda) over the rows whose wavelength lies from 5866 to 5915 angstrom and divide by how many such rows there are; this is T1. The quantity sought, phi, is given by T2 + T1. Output 0.41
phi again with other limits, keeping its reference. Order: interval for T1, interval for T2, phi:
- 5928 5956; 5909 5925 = -0.02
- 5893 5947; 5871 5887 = 0.33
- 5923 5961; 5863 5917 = 0.39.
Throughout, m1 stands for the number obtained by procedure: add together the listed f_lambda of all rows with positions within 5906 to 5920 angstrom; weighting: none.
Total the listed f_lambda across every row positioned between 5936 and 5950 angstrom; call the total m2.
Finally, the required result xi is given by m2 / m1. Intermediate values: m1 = 13.6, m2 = 13.7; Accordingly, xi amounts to 1.0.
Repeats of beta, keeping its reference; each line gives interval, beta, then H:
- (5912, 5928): 3.53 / 1.03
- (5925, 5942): 3.52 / 1.02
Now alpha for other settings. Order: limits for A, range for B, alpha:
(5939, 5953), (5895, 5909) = -0.016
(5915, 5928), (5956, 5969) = 0.000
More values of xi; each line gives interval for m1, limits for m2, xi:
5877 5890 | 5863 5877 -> 1.2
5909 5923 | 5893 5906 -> 0.7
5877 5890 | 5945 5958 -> 1.2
